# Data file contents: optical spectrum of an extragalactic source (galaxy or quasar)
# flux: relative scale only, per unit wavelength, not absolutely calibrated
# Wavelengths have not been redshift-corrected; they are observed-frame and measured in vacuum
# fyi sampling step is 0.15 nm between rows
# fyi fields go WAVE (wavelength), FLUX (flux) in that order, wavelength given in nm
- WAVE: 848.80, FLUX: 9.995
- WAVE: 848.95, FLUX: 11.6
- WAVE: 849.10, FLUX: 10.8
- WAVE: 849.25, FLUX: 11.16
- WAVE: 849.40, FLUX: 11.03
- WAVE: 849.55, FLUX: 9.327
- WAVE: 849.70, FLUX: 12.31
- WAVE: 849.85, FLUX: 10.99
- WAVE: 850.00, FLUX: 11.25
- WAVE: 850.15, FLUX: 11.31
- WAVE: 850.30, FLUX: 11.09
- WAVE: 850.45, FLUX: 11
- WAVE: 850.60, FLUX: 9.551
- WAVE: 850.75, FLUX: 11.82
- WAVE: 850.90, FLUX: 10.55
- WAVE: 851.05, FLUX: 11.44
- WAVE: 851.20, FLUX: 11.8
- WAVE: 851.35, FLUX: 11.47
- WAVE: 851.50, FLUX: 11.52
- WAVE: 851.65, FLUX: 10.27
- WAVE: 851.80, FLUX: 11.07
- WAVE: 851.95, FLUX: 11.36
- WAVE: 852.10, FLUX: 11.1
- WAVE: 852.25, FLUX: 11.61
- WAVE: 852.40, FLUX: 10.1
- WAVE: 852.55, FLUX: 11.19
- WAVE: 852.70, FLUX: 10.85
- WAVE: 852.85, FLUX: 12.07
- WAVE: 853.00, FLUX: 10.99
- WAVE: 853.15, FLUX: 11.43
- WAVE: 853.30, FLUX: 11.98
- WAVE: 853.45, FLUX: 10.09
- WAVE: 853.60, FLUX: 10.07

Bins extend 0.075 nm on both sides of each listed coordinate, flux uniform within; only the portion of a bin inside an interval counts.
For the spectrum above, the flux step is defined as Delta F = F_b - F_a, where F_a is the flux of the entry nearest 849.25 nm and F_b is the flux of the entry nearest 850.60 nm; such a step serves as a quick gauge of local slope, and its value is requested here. -1.6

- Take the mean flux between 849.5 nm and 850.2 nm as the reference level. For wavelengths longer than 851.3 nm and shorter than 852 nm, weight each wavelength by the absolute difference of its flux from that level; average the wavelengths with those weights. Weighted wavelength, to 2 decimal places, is 851.60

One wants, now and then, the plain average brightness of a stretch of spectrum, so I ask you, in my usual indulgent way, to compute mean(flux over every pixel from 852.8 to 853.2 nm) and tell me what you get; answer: 11.5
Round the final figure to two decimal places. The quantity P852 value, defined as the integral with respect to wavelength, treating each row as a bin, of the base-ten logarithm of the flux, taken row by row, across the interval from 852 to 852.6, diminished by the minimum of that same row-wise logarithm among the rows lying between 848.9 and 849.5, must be -0.41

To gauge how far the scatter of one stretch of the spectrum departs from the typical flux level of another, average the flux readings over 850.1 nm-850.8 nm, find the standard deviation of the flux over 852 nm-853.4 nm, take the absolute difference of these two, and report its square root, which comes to 3.22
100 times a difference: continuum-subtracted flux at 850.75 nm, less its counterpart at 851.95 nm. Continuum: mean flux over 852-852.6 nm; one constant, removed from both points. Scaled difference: 46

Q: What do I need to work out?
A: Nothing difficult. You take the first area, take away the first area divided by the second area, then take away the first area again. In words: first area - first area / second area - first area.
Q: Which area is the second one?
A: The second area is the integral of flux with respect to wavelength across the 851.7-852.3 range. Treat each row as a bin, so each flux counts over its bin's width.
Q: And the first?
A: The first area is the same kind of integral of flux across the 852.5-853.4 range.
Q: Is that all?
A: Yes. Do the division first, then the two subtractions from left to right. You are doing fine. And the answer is -1.52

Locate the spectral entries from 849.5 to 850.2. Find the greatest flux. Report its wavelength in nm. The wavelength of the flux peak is 849.70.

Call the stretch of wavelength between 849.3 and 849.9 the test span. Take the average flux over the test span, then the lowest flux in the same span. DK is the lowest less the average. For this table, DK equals -1.6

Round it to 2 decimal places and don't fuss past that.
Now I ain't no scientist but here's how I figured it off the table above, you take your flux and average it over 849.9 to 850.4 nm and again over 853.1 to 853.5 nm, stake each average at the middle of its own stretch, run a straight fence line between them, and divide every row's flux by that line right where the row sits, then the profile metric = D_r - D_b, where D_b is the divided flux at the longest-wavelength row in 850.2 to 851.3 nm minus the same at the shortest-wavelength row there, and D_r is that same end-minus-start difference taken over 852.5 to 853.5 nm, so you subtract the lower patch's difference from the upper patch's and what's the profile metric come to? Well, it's -0.16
